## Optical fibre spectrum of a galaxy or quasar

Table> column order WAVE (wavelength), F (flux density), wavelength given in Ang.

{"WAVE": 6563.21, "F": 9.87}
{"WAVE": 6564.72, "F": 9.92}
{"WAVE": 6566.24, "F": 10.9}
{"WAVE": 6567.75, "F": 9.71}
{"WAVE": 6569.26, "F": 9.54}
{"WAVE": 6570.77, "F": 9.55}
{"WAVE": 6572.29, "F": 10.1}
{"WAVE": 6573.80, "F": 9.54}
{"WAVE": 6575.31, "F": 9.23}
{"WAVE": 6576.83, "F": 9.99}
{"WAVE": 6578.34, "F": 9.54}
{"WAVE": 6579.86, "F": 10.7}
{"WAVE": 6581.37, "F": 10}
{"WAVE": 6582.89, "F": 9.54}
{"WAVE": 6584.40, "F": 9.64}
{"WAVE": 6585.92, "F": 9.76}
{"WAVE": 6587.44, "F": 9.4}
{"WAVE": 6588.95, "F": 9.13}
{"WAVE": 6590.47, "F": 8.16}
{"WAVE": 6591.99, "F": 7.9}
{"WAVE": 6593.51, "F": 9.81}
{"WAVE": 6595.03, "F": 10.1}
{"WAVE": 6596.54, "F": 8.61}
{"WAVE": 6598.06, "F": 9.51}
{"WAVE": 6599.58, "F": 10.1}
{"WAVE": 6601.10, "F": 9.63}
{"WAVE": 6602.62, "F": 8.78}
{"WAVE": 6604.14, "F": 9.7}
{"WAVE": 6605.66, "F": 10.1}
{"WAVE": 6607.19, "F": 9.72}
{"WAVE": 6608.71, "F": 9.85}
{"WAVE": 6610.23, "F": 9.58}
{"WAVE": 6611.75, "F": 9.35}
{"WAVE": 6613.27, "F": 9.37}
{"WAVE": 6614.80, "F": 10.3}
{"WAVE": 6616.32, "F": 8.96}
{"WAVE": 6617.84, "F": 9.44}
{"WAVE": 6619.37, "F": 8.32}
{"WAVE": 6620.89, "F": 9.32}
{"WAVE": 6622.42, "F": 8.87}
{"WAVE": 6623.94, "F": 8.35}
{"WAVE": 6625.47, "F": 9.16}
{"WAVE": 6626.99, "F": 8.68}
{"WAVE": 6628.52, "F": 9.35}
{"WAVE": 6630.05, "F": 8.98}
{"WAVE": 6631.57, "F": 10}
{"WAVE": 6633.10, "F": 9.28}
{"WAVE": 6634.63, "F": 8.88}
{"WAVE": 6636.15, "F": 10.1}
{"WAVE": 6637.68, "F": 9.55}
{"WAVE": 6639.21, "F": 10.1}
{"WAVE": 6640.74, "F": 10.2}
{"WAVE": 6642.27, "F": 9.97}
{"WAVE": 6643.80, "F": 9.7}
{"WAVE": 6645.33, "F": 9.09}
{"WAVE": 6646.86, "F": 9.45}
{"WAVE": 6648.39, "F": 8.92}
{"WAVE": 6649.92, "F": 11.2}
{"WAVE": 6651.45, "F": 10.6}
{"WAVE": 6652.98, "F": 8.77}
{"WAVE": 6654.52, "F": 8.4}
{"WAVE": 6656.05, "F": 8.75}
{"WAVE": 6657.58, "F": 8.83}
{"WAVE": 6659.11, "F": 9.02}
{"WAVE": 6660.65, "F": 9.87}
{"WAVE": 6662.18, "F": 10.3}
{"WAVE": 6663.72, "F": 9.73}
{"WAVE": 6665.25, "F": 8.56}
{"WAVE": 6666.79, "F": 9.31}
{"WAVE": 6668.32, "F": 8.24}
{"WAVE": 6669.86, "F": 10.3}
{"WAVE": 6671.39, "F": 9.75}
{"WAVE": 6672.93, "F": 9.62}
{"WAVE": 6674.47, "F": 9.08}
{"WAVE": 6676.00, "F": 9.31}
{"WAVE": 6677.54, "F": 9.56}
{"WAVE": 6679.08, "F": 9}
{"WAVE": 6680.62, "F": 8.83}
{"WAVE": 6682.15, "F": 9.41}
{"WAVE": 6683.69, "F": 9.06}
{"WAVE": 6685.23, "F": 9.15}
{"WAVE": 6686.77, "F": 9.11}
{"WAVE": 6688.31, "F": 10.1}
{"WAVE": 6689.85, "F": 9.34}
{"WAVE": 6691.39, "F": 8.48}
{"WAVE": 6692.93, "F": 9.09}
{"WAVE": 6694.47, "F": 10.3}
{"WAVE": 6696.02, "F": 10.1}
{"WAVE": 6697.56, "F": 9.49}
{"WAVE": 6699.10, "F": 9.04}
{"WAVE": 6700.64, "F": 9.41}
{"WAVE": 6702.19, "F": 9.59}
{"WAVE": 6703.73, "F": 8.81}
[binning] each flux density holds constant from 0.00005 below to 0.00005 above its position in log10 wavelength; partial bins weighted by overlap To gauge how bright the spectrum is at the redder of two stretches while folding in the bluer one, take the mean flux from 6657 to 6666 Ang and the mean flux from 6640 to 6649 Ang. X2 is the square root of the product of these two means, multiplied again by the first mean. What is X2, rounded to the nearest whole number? 89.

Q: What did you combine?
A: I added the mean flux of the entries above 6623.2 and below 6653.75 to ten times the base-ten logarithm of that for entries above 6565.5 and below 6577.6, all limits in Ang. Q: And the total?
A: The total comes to 19.4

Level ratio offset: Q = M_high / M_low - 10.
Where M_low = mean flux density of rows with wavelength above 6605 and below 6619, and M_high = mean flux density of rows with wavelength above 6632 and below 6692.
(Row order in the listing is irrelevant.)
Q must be -9.02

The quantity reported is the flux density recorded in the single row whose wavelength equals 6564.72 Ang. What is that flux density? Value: 9.92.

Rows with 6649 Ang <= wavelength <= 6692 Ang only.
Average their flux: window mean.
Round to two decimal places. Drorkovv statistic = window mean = 9.35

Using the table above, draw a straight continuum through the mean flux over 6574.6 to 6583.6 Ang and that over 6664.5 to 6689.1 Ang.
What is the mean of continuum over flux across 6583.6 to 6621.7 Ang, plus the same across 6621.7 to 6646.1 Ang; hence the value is 2.06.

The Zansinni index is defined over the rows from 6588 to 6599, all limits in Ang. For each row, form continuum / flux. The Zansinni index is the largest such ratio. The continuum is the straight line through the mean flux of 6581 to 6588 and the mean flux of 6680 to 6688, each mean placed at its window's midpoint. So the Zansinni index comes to 1.22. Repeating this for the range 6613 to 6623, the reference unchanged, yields 1.14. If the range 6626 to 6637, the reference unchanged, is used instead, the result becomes 1.09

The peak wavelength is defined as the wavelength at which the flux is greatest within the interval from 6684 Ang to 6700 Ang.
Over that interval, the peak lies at 6694.47 Ang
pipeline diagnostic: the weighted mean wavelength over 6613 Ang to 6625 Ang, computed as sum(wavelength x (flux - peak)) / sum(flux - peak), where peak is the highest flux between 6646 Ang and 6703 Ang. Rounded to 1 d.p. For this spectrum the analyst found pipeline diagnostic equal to 6619.3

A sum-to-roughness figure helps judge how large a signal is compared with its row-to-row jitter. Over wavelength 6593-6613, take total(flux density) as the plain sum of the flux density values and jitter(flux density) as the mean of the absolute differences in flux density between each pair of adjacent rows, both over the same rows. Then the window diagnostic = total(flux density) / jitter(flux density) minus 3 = 213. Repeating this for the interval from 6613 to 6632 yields 153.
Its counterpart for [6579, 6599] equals 184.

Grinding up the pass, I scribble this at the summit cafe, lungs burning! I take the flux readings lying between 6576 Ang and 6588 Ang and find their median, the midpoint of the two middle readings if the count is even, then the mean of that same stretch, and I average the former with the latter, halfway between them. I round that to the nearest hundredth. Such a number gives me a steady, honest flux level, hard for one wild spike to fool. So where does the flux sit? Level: 9.76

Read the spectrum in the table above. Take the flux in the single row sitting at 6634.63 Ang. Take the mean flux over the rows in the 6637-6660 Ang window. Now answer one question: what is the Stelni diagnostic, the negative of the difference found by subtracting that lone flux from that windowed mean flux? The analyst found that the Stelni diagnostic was -0.62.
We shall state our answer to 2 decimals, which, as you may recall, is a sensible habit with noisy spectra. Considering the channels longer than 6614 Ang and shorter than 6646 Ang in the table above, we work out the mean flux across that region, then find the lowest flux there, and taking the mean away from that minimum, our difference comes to -1.04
